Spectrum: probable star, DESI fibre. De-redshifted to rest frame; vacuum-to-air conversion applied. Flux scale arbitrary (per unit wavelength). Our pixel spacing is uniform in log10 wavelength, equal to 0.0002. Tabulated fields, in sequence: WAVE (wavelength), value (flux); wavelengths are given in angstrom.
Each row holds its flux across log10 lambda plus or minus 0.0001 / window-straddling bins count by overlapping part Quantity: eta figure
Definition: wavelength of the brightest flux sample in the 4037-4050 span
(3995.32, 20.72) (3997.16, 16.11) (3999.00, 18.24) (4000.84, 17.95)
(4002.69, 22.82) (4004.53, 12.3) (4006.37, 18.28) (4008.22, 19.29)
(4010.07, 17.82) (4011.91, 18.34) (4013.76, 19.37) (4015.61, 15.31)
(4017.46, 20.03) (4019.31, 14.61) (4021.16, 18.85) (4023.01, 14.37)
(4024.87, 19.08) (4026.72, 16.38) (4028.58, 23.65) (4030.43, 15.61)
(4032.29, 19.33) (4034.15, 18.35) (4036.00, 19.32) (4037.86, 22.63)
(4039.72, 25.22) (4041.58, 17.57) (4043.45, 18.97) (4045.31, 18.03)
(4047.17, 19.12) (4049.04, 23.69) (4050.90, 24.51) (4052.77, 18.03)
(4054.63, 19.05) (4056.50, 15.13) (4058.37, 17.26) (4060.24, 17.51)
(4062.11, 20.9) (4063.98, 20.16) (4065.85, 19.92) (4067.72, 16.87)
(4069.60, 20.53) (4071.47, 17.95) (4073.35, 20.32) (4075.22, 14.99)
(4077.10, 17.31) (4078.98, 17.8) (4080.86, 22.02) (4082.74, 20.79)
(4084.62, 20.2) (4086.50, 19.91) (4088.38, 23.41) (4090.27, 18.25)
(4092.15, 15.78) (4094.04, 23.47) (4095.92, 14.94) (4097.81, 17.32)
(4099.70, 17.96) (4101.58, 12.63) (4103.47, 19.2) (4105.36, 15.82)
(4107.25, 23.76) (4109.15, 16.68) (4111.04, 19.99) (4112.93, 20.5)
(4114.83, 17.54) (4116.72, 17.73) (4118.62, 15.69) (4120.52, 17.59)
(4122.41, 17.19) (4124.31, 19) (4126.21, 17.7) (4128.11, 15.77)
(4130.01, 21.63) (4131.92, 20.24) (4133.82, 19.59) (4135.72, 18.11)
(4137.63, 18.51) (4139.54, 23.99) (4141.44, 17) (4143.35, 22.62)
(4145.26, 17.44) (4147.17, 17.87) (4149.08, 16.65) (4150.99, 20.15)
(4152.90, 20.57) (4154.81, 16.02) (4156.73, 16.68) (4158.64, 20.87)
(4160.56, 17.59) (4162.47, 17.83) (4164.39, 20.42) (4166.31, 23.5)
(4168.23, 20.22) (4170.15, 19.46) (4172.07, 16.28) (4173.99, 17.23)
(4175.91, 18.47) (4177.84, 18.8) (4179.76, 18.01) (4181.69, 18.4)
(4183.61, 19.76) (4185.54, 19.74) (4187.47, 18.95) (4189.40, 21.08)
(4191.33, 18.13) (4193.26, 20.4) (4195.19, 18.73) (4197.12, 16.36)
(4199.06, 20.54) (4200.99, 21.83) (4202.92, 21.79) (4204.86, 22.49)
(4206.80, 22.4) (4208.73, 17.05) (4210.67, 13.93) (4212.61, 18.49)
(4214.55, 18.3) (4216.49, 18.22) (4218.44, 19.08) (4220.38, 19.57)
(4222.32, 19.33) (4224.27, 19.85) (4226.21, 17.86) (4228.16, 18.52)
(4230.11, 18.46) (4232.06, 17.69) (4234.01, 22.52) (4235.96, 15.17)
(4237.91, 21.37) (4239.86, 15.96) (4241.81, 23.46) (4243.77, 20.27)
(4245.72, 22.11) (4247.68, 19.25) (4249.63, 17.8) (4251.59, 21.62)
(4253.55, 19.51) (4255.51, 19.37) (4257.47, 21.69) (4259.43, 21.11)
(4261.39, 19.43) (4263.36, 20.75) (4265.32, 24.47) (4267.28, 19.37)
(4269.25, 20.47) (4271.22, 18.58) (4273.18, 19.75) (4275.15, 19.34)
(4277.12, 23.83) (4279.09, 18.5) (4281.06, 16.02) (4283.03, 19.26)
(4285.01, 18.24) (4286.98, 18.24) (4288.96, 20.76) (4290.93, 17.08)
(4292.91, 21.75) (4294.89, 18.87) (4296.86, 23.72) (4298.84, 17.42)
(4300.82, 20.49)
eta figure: 4039.72 angstrom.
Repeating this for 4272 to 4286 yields 4277.12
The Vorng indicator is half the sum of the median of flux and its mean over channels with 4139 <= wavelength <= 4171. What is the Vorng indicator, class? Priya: 19.4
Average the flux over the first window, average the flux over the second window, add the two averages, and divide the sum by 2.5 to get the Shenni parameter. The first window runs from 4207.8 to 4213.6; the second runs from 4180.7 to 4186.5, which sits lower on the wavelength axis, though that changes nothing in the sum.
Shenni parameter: 14.3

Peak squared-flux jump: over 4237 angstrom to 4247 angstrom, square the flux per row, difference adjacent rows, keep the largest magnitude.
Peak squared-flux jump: 296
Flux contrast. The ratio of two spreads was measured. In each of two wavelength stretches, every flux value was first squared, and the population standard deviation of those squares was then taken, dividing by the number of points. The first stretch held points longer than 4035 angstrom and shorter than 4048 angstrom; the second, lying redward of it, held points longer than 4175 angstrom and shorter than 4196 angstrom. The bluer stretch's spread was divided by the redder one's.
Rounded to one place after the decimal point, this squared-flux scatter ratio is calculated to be 3.0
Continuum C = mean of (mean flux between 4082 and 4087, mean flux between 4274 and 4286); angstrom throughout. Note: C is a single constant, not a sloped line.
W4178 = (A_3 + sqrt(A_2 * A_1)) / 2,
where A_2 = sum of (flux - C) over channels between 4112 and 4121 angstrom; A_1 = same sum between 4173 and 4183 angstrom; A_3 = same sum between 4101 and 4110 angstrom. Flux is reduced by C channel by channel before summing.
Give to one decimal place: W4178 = -1.0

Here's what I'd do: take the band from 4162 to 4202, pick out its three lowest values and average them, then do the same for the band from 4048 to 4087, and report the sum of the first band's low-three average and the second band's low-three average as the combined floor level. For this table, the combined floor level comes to 32.3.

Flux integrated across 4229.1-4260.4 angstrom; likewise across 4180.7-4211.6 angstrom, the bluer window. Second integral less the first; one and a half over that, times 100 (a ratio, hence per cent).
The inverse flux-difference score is -8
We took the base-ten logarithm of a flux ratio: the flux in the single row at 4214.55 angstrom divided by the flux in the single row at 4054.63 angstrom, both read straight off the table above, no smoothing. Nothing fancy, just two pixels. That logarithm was -0.02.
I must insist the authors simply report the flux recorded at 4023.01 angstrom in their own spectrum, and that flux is 14.37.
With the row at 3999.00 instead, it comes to 18.24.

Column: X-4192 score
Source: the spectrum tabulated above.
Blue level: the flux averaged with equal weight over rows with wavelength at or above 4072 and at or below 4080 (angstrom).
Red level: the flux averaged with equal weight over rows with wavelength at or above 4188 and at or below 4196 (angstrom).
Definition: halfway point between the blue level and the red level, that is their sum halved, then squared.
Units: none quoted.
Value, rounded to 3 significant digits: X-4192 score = 346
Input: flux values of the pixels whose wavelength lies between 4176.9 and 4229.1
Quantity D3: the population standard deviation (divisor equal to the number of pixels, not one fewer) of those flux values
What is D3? 1.8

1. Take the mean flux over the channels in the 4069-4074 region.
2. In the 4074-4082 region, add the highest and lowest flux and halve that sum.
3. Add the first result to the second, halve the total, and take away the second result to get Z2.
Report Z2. 0.5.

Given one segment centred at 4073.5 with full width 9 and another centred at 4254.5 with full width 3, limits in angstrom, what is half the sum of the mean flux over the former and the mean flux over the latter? 18.8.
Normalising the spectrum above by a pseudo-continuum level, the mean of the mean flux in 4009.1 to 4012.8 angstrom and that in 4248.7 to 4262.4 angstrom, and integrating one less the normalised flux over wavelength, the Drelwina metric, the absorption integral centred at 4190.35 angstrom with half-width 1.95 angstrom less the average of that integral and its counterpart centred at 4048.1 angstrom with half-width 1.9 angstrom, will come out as 0.2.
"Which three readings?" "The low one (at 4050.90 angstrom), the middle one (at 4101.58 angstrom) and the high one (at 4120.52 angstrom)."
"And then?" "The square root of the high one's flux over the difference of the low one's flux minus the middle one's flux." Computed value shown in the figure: 1.2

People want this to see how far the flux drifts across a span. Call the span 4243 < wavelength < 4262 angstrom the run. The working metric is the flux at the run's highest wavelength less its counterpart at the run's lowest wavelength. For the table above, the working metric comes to -0.8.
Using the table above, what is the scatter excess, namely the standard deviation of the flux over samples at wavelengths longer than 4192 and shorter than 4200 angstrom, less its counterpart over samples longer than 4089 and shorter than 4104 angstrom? -1.3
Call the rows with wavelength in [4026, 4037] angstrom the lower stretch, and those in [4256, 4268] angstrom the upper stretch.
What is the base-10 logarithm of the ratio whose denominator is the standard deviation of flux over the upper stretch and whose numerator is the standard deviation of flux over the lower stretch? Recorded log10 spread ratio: 0.18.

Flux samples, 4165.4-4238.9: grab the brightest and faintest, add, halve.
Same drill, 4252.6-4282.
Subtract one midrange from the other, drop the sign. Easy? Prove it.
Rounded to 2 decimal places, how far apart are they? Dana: 1.53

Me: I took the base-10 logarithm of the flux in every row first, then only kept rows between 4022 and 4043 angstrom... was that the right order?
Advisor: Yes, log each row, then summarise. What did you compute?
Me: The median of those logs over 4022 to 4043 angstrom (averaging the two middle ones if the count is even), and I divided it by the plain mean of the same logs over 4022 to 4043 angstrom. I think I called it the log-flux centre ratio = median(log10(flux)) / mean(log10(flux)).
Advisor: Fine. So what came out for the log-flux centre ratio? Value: 1.002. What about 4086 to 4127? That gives 0.993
